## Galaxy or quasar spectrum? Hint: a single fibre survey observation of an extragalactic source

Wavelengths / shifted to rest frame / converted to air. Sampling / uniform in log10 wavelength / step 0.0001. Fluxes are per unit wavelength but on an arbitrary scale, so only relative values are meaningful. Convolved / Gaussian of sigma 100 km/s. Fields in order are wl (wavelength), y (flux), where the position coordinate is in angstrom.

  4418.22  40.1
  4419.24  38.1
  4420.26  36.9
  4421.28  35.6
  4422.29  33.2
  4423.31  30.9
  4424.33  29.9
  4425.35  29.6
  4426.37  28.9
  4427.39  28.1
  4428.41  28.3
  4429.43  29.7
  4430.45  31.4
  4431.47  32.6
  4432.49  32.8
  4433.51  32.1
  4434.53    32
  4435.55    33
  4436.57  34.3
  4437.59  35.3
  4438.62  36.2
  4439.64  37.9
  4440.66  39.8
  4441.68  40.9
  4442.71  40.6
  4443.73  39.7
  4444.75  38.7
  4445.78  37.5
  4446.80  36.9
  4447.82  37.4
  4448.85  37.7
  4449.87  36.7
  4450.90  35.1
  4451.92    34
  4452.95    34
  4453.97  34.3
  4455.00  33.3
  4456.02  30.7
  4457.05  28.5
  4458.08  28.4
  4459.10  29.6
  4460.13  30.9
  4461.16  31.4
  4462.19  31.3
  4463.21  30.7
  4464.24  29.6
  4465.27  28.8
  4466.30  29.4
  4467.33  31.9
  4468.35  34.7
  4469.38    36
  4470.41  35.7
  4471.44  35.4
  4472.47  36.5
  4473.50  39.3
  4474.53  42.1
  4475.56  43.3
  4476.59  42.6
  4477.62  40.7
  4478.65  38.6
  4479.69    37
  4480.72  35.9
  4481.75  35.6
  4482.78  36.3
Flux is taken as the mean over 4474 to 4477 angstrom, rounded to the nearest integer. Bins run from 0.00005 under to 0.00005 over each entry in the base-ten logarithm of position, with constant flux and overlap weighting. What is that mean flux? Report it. 43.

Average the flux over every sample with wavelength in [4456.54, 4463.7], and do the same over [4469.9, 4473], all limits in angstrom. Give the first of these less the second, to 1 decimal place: -5.8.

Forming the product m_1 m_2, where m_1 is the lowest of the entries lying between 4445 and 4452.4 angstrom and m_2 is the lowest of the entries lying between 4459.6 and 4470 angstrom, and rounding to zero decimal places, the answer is 979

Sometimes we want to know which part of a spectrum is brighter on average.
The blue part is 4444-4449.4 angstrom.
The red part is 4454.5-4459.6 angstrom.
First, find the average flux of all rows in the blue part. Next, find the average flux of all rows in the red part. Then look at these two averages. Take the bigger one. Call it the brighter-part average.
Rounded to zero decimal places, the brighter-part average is 38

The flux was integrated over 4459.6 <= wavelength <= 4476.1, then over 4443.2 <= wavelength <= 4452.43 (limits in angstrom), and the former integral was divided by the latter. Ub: 1.6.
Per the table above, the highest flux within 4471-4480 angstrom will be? 43.3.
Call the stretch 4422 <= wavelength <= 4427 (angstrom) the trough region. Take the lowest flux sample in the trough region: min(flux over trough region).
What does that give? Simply 28.9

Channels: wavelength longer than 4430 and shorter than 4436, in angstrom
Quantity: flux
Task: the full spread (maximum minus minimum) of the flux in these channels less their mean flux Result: -30.7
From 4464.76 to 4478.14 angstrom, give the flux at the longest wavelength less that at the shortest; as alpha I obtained 12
